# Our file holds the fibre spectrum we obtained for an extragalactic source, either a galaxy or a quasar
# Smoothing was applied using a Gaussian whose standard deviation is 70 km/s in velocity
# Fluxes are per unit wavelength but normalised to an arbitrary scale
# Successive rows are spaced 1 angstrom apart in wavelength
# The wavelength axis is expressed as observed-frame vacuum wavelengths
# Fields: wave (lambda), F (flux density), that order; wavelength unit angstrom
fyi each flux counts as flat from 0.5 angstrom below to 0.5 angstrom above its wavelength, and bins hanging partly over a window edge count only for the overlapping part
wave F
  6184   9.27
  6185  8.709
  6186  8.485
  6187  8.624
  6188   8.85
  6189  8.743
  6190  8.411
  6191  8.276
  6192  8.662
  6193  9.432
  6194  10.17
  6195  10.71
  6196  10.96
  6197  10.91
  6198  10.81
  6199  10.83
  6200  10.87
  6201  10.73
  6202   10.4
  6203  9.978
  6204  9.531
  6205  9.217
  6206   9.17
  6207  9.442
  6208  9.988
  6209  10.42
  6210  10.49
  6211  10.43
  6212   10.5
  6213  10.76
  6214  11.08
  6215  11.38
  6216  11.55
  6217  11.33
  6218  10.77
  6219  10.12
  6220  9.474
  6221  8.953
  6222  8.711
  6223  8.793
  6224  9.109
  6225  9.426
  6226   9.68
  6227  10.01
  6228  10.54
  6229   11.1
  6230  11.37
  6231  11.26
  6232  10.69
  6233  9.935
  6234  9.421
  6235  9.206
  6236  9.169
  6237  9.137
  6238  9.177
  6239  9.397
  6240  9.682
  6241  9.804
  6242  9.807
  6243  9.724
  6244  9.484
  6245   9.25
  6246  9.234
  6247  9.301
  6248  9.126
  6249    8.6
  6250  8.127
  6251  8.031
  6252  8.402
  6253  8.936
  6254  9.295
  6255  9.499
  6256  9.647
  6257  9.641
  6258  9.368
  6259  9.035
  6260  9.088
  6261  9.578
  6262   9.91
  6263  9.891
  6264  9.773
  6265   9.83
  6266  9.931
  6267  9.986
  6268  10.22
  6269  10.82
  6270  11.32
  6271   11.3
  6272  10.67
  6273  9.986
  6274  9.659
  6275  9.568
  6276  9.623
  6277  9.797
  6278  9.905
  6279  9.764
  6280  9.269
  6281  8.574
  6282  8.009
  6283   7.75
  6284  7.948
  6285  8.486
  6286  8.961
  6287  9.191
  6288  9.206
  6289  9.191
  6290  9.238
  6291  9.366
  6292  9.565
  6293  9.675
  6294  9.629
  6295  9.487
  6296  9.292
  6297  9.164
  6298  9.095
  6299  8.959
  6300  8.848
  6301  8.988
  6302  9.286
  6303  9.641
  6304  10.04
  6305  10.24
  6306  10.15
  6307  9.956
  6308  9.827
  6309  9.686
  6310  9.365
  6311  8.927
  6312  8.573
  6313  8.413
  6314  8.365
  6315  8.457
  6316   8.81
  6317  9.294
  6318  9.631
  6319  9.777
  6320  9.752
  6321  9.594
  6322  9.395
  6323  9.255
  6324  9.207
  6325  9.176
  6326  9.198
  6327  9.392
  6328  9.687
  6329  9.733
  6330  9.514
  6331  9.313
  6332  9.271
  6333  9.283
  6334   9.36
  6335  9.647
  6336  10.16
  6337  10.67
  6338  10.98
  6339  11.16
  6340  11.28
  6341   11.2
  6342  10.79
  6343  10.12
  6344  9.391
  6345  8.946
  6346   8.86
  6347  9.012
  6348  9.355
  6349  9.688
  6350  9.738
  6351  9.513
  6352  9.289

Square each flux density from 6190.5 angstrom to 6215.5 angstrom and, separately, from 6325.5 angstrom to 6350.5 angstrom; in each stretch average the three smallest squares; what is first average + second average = 156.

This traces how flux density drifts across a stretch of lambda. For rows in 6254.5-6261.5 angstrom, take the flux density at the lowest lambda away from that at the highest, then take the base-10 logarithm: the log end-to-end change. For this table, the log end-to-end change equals -1.1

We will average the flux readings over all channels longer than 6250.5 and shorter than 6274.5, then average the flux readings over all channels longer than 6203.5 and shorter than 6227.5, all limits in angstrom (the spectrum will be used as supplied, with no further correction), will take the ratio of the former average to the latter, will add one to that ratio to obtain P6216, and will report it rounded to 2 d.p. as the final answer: 1.97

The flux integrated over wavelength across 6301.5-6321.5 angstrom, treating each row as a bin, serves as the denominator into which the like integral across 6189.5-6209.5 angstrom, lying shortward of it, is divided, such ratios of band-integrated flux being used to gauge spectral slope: 1.06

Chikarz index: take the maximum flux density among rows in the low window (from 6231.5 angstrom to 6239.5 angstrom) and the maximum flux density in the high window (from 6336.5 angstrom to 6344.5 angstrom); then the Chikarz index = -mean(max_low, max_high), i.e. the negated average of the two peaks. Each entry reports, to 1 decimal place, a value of -11.0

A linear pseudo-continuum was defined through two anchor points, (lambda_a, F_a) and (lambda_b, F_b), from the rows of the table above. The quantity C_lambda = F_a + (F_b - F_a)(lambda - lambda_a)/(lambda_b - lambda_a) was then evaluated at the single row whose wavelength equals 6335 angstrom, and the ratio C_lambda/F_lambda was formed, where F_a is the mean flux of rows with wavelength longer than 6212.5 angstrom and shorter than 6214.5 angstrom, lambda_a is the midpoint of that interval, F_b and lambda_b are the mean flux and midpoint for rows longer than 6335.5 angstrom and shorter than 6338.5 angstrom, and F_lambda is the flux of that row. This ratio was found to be 1.10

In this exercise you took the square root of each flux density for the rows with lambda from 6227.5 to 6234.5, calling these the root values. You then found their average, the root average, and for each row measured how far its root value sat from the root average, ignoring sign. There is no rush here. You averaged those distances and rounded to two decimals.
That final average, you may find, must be 0.09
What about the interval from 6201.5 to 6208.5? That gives 0.06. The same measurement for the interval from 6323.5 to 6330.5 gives 0.03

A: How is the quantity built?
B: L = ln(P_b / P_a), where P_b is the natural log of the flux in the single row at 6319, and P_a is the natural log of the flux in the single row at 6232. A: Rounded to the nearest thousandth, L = -0.038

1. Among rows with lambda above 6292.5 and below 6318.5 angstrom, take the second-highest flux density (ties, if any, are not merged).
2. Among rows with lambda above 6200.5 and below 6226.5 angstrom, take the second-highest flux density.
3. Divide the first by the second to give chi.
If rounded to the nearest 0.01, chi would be 0.89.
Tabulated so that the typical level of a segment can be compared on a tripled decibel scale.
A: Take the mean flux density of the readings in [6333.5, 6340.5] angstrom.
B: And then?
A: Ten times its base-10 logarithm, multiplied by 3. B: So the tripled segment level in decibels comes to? 30.6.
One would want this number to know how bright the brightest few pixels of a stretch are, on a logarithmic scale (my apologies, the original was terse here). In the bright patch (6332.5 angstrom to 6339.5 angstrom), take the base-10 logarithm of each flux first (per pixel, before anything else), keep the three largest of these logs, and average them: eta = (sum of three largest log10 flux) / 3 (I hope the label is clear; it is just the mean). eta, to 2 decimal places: 1.04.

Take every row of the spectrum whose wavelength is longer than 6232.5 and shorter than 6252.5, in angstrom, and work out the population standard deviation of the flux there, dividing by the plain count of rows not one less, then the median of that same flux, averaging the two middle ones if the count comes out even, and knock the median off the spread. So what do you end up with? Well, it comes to -8.72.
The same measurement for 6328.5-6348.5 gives -8.78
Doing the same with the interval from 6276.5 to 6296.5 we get -8.63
